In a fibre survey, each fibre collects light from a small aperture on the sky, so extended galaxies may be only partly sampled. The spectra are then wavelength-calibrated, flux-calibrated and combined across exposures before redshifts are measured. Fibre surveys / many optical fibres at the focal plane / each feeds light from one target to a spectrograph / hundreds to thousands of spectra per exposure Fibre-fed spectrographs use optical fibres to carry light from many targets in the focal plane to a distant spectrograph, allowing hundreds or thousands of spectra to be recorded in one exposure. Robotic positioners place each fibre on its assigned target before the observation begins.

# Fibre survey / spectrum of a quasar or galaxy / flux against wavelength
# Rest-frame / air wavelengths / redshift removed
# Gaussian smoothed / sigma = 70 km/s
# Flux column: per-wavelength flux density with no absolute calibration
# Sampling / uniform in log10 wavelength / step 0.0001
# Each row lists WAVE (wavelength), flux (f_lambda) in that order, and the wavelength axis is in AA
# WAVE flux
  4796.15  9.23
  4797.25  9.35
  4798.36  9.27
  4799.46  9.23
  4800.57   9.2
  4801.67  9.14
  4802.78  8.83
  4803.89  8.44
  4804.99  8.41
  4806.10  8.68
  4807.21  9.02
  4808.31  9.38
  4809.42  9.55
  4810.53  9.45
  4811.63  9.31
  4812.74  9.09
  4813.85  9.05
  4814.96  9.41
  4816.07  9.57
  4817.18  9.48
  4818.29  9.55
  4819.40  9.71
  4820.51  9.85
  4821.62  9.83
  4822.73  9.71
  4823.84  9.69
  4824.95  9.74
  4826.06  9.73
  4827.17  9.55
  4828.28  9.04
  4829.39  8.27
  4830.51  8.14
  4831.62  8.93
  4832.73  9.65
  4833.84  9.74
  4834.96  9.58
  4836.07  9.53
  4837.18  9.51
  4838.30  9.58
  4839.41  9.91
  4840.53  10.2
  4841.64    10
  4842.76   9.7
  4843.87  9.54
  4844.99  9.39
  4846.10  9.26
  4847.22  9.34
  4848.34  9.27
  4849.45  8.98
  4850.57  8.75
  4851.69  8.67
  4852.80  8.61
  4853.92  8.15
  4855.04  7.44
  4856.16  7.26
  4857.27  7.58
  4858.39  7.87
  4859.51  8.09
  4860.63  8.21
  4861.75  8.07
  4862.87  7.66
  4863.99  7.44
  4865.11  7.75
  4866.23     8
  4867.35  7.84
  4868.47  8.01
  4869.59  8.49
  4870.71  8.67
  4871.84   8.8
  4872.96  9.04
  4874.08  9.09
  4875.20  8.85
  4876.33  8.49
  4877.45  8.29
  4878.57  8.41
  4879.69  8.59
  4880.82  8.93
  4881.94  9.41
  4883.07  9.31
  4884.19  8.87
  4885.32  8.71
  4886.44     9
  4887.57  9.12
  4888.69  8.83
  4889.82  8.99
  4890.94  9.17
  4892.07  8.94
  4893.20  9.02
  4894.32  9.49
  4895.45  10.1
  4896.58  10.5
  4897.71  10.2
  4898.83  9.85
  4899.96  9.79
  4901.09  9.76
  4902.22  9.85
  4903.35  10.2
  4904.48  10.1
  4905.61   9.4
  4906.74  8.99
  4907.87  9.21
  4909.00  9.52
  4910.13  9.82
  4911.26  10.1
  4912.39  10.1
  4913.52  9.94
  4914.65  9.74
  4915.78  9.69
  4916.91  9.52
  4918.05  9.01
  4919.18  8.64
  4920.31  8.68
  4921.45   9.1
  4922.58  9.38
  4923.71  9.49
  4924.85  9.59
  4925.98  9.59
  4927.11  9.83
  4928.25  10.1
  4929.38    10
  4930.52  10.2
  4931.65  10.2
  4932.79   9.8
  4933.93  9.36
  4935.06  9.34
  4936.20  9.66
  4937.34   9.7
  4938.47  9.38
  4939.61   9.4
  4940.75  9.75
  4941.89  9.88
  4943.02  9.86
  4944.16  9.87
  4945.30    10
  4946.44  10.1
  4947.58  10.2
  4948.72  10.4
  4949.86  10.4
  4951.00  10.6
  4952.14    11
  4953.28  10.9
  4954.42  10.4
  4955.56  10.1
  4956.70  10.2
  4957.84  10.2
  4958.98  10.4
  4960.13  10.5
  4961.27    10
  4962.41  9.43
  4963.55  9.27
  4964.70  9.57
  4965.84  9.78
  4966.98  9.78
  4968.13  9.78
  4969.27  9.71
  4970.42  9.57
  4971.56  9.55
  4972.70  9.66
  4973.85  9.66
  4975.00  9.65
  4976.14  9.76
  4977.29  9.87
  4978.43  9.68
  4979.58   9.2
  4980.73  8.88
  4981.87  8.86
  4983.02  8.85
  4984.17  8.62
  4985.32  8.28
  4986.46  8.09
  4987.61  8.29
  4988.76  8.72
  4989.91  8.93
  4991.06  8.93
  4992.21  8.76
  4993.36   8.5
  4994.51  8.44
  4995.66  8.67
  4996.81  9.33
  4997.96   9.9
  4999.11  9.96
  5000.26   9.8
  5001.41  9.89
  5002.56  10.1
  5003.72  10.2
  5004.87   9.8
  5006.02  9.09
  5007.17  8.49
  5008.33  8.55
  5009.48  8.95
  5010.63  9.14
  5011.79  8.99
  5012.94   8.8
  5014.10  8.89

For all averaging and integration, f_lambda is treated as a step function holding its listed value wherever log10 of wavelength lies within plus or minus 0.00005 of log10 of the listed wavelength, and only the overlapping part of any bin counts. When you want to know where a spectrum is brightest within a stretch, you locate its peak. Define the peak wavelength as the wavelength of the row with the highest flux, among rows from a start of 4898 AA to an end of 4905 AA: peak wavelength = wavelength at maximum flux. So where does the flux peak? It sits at 4903.35 AA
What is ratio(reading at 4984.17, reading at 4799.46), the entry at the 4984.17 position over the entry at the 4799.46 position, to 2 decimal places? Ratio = 0.93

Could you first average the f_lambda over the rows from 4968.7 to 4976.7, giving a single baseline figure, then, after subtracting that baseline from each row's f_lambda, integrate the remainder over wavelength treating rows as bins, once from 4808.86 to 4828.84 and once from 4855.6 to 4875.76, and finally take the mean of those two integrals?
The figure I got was -16.5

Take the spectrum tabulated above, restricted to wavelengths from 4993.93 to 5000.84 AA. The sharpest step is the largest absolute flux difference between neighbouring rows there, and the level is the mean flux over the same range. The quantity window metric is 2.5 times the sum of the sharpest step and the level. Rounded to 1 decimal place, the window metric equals 25.0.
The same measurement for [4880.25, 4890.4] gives 23.7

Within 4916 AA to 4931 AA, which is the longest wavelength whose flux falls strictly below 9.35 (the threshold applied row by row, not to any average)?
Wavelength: 4921.45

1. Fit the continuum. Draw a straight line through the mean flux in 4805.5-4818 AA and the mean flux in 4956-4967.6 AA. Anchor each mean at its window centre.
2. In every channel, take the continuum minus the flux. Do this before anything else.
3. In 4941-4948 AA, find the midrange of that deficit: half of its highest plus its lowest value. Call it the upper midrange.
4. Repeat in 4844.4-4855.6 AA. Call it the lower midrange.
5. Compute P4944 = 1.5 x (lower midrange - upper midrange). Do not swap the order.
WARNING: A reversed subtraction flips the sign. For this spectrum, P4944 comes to 1.8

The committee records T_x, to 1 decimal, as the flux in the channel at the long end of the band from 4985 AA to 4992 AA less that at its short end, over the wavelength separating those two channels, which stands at 0.1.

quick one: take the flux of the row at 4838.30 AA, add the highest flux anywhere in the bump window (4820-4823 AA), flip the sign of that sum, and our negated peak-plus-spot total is -19.4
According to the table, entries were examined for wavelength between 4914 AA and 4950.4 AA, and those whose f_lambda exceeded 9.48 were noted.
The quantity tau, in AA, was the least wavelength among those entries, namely 4914.65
